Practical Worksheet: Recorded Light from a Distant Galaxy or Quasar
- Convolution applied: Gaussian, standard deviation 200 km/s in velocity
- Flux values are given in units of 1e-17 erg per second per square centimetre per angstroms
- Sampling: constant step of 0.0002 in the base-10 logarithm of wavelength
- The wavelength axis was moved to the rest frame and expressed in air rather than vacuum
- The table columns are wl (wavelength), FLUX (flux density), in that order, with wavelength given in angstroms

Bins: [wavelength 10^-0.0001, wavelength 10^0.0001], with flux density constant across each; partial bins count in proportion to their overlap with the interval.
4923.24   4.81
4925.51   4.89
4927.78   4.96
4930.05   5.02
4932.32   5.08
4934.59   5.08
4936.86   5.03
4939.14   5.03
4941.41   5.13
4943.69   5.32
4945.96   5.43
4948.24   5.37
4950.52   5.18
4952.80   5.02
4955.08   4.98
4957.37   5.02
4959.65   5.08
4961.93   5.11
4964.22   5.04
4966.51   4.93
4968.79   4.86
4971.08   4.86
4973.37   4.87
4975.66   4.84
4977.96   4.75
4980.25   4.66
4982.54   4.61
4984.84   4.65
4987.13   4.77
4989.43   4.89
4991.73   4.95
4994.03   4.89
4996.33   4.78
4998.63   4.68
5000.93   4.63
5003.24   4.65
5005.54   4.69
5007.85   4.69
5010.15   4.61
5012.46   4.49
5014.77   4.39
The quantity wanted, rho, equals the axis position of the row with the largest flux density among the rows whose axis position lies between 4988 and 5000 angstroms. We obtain 4991.73 angstroms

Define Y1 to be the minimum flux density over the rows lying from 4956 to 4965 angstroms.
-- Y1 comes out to 5.02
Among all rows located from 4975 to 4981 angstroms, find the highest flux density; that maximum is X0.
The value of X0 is 4.84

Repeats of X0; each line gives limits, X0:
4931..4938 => 5.08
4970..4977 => 4.87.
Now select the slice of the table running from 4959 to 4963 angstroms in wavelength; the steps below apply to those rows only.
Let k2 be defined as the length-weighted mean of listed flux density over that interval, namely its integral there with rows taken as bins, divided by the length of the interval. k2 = 5.10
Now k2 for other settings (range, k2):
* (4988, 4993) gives 4.91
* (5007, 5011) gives 4.66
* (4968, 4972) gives 4.86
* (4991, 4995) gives 4.92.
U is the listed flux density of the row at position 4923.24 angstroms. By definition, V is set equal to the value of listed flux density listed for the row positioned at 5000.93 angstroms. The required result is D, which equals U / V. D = 1.04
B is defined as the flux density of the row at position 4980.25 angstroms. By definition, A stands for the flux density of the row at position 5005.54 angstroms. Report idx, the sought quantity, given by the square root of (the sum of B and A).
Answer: 3.06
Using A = 4.69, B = 4.66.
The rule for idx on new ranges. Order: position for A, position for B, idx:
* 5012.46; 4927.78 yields 3.07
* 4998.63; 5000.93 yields 3.05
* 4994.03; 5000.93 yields 3.09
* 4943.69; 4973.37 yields 3.19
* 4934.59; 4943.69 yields 3.22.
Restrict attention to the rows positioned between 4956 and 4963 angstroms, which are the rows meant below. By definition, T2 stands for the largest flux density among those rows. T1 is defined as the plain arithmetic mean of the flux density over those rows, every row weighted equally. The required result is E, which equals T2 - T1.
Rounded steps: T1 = 5.1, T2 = 5.11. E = 0.04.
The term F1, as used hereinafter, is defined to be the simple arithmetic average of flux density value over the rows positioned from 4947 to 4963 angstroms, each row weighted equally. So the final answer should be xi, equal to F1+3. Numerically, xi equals 8.1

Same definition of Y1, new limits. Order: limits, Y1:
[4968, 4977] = 4.84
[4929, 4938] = 5.02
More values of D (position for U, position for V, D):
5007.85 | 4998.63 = 1.00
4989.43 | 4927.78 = 0.99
